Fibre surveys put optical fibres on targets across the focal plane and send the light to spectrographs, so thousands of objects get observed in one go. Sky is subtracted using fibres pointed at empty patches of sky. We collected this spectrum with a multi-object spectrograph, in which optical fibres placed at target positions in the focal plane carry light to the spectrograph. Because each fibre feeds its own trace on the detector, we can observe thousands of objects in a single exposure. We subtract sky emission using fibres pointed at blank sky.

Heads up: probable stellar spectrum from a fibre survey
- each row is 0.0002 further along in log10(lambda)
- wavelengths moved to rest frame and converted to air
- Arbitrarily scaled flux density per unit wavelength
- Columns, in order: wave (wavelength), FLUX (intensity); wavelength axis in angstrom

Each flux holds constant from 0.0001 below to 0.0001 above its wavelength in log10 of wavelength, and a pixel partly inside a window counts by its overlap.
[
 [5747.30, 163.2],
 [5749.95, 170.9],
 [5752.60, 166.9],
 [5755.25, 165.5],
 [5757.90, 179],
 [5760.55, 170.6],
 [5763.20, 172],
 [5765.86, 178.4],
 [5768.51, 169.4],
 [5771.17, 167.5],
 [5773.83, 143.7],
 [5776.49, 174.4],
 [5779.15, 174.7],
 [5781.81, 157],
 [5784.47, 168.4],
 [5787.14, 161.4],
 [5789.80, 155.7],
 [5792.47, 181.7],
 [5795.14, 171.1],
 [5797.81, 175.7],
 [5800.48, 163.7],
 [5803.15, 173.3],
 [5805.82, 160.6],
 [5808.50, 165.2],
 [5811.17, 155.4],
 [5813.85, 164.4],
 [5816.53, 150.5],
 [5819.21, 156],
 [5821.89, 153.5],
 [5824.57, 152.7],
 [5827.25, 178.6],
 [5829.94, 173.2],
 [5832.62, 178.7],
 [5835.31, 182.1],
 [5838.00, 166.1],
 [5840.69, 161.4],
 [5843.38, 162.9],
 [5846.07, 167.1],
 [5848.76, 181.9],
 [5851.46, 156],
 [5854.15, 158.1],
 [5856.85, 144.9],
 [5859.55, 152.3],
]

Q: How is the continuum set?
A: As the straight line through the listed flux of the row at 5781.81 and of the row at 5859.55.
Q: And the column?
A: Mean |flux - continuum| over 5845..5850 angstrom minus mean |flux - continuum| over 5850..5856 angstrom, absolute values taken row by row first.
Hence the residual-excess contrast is 17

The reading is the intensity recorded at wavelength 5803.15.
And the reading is 173.3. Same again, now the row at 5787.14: 161.4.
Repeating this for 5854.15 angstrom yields 158.1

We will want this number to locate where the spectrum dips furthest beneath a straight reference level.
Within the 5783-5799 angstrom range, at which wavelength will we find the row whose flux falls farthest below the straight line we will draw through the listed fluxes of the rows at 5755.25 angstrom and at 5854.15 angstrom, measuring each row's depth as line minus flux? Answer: 5789.80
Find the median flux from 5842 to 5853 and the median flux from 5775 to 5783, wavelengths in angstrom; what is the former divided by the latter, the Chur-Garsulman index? 0.95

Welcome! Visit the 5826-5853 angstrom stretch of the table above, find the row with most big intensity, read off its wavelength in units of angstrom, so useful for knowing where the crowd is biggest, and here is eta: 5835.31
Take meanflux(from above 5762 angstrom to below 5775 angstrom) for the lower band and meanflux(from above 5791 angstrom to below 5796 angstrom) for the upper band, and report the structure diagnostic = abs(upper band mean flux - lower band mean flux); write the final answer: 10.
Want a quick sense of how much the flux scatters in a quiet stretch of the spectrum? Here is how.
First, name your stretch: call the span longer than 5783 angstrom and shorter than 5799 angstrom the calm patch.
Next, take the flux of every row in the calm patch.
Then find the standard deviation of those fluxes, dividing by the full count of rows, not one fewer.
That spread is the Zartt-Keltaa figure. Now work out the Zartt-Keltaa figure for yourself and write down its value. 8.6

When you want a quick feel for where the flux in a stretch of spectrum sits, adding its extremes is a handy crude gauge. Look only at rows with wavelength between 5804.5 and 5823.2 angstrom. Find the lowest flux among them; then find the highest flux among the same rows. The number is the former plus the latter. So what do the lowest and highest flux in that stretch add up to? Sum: 316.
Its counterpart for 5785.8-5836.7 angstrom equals 333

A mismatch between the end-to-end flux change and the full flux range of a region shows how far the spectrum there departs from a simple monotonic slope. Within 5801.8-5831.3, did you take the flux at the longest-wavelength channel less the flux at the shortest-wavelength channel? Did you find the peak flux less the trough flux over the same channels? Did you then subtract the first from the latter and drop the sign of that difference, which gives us 28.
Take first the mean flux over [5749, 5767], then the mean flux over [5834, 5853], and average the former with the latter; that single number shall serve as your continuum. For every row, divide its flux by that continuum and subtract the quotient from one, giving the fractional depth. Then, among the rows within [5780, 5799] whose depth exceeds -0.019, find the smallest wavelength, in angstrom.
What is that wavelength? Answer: 5781.81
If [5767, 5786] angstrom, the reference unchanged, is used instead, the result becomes 5768.51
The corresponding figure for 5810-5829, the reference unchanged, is 5811.17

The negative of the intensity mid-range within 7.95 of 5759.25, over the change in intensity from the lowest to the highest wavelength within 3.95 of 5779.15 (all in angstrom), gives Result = 10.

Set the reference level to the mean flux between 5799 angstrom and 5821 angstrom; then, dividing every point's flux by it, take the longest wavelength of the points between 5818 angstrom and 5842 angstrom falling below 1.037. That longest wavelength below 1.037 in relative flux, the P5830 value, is 5840.69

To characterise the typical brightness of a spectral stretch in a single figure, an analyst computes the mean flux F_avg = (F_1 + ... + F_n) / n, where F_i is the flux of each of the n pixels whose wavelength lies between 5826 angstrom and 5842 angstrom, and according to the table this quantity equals 173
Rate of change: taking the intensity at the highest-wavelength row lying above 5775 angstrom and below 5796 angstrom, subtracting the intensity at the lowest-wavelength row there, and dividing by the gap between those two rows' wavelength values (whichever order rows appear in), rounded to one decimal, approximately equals -0.2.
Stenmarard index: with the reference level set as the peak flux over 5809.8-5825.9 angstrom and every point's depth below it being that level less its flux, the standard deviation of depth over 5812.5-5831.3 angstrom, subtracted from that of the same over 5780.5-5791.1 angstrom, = -5.3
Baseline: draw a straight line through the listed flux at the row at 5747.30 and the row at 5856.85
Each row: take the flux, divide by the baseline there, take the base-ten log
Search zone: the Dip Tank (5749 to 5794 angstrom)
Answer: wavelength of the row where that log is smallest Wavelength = 5773.83 angstrom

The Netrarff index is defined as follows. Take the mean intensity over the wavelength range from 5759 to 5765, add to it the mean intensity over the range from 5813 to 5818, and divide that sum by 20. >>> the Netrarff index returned 16.4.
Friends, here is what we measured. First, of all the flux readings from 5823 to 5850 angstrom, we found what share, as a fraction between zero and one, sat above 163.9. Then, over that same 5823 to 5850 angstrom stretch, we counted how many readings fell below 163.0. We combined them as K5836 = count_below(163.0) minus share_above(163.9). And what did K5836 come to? 2.3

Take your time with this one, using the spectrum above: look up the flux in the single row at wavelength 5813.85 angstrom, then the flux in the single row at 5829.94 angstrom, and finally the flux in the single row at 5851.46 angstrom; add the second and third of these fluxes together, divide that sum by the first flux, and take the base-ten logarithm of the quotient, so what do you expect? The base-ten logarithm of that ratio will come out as 0.302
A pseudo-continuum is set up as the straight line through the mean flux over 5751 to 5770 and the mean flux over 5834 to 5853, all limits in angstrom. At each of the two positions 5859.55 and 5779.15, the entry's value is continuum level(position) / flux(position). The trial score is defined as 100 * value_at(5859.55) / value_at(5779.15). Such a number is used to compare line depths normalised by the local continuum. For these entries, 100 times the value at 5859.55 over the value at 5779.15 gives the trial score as 112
